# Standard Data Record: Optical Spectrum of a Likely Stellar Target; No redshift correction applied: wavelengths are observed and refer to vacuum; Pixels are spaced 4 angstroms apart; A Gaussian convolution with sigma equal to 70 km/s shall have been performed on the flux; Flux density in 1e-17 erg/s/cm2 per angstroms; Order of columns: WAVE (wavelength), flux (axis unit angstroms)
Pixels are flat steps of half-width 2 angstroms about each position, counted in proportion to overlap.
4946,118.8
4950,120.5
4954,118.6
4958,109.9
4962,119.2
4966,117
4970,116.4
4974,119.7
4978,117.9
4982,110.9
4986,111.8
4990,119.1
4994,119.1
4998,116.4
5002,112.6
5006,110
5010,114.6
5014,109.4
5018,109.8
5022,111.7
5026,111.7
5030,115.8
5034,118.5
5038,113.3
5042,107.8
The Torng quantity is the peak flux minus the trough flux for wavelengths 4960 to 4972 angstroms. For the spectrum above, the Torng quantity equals 2.80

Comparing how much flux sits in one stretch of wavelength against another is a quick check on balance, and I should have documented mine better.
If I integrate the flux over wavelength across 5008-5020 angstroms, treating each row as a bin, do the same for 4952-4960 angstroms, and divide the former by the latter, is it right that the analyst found 1.5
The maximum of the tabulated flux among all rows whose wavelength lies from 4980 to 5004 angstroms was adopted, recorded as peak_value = 119.1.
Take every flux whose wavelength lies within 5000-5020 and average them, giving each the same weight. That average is 111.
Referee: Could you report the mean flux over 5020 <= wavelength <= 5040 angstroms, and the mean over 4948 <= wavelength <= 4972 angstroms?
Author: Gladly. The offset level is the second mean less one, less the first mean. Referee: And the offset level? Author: 1.7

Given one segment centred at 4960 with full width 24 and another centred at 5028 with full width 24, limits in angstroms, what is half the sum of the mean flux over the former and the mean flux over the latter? 115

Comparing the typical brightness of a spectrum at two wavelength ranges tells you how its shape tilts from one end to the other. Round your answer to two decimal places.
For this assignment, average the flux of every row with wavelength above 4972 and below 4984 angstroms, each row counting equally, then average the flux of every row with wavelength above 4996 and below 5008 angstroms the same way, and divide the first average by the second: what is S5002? 1.03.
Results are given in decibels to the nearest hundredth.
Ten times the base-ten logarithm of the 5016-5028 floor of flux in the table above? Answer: 20.41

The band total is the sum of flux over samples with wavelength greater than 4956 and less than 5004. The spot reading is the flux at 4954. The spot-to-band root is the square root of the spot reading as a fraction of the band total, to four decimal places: 0.2921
